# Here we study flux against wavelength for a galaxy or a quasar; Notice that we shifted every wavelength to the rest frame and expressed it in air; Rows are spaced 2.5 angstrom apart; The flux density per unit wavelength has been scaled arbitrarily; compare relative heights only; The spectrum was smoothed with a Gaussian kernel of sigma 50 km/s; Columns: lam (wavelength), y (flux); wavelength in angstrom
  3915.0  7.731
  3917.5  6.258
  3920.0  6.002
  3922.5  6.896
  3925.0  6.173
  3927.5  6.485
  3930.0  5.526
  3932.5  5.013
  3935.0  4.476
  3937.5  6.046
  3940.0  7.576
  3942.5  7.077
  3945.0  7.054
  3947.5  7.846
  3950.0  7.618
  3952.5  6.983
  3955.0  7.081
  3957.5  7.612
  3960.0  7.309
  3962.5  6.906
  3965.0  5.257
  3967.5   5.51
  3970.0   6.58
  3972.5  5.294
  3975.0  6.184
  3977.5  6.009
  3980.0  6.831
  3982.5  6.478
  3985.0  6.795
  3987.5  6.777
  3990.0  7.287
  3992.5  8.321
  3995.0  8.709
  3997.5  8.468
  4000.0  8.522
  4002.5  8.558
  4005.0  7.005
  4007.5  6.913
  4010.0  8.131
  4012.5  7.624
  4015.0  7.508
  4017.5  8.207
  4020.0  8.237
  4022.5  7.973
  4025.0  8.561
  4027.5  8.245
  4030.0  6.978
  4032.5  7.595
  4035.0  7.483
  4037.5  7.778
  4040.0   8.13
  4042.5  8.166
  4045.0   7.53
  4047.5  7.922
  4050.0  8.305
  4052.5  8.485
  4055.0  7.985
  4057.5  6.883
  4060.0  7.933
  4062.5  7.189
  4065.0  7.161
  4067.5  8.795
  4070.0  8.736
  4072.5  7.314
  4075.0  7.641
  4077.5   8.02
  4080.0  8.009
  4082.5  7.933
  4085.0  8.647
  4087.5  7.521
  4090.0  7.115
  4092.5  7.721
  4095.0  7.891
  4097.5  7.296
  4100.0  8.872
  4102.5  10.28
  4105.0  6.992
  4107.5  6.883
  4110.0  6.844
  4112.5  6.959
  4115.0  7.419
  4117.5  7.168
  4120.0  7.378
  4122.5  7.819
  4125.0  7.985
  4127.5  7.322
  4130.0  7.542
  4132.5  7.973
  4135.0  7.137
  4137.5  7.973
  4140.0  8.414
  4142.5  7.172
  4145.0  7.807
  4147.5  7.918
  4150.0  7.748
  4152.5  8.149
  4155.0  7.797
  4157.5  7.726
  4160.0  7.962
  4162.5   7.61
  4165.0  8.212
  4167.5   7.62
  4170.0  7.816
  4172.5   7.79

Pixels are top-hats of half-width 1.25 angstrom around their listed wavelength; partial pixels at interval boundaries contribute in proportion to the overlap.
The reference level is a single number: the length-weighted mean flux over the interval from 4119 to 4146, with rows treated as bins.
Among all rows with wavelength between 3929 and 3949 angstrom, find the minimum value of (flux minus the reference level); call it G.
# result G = -3.21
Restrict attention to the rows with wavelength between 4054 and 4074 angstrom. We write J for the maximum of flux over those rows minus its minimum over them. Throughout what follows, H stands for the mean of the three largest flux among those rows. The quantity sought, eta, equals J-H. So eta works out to -6.6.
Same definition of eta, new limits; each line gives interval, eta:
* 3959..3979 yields -4.9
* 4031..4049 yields -7.4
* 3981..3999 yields -6.3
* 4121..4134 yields -7.3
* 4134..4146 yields -6.8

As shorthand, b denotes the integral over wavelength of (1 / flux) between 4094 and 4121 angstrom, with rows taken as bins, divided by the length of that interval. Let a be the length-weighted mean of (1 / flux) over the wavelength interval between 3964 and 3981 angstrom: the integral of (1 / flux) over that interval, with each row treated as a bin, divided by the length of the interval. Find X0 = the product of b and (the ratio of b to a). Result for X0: 0.10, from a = 0.170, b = 0.133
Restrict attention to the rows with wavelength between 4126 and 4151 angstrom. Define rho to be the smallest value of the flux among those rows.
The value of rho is 7.137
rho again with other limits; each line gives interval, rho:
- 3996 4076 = 6.883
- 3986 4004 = 6.777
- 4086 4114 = 6.844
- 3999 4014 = 6.913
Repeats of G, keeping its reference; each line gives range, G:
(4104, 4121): -0.84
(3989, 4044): -0.77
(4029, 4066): -0.80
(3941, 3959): -0.70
